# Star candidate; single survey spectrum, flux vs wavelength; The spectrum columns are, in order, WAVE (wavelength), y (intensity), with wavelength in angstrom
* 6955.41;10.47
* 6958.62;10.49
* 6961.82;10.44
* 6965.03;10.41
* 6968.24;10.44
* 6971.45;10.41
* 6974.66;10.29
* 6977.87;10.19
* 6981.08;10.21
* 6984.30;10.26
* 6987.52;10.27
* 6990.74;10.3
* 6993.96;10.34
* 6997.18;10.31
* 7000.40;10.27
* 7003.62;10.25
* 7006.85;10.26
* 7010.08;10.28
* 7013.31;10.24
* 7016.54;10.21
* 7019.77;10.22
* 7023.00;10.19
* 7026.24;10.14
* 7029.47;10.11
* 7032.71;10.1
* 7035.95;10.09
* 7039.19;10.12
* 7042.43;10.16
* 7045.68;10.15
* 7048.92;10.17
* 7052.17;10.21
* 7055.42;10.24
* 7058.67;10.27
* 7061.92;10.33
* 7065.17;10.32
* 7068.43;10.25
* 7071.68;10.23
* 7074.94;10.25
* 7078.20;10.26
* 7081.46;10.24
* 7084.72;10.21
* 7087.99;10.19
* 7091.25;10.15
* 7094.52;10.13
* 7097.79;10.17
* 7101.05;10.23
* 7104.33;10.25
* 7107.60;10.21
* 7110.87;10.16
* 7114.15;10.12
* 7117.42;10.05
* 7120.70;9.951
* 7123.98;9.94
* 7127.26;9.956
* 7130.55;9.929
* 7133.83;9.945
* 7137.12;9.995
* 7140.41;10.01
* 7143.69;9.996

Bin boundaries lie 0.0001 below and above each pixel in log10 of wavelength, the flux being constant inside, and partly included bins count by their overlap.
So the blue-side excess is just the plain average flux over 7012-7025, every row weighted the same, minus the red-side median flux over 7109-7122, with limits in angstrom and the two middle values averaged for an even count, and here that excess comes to 0.13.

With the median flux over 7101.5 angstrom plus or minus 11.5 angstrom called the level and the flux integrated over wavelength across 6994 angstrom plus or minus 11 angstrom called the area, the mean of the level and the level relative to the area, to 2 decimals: 5.11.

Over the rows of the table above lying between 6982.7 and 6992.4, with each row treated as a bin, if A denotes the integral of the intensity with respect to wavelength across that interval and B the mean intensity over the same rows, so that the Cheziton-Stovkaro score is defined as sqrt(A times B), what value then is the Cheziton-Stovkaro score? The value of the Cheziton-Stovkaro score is 32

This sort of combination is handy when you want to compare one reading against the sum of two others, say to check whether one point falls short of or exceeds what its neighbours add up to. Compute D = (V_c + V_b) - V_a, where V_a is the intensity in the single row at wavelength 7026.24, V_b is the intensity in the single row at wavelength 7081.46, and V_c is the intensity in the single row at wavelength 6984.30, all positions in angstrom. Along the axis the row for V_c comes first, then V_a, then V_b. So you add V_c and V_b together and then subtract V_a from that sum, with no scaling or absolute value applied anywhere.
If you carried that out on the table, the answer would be 10.4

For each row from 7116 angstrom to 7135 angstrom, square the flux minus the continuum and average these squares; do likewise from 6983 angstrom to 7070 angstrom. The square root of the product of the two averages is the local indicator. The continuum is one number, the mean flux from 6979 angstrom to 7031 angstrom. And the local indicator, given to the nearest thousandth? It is 0.021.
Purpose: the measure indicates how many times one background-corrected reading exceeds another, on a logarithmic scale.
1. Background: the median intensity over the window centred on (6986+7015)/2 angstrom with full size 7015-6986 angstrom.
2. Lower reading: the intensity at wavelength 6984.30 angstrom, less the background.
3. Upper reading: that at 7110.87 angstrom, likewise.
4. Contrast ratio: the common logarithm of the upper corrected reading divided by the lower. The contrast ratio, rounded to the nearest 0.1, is 1.0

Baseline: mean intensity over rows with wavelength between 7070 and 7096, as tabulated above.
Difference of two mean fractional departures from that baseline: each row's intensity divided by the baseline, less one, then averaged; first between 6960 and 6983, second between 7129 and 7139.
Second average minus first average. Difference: -0.038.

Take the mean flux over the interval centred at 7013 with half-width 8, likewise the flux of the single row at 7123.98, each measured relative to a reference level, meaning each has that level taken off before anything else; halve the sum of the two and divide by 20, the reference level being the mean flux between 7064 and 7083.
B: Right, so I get -0.008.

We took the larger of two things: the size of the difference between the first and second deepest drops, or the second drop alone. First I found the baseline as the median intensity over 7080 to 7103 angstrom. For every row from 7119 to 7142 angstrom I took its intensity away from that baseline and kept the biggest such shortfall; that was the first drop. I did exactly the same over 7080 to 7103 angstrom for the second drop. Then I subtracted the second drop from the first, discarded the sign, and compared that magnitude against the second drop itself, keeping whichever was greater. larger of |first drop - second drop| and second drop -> 0.20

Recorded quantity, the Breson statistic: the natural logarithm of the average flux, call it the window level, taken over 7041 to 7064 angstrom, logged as 2.324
